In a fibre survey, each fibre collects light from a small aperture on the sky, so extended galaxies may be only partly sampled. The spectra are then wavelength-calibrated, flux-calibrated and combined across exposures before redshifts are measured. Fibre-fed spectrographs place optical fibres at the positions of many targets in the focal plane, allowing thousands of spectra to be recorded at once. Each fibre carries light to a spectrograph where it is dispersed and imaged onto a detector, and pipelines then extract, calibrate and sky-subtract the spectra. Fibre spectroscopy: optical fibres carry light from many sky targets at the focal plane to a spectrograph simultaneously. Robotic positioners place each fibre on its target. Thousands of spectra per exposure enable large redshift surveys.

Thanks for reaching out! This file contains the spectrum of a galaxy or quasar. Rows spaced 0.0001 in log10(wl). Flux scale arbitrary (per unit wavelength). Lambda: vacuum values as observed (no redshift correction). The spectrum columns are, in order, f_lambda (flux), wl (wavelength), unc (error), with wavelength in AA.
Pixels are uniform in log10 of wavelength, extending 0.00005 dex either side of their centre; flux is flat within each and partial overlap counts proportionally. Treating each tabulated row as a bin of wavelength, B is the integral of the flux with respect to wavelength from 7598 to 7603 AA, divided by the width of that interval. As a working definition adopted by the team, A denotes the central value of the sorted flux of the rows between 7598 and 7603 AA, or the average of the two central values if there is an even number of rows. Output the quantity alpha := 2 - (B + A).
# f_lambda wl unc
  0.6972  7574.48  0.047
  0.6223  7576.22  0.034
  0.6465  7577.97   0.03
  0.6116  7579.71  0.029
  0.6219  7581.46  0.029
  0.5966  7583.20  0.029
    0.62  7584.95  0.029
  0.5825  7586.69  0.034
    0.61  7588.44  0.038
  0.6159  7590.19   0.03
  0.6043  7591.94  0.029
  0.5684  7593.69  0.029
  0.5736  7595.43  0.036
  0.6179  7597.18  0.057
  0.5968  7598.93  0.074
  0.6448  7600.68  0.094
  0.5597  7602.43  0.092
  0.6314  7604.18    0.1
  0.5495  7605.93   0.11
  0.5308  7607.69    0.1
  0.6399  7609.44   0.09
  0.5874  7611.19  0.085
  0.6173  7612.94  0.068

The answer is 0.80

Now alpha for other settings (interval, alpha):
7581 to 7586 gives 0.77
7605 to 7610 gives 0.88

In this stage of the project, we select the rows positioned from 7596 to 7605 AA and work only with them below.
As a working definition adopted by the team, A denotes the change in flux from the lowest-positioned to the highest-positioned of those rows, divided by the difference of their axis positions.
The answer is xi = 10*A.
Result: 0.019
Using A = 0.0019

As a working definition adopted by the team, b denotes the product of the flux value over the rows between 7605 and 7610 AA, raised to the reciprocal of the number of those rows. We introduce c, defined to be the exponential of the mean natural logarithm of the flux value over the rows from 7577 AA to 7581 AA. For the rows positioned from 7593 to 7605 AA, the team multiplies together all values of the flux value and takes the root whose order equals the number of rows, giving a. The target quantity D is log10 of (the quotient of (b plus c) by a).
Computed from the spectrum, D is 0.302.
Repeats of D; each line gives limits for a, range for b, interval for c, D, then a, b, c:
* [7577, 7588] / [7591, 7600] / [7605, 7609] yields 0.266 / 0.613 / 0.59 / 0.54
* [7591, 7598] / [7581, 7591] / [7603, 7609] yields 0.299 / 0.591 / 0.61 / 0.57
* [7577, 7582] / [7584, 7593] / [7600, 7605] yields 0.288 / 0.626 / 0.61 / 0.61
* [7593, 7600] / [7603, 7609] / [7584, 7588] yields 0.298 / 0.589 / 0.57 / 0.60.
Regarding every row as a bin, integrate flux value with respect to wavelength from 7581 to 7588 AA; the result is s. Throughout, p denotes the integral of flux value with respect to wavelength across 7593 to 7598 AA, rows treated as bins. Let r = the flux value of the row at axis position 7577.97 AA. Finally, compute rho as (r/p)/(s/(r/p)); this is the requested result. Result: 0.011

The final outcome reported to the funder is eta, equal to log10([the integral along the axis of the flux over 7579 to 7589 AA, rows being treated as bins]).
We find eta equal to 0.78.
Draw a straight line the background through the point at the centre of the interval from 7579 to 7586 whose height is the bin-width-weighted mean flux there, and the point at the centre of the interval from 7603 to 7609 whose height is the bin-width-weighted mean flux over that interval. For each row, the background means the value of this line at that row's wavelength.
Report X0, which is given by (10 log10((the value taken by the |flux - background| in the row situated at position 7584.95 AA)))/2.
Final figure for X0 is -10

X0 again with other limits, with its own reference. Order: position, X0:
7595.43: -9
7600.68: -6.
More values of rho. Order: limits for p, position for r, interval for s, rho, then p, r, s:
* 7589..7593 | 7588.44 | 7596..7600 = 0.026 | 2.4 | 0.61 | 2.4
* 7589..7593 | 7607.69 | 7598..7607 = 0.009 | 2.4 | 0.5308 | 5.4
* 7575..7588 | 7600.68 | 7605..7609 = 0.003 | 8.0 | 0.6448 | 2.2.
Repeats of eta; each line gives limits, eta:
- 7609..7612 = 0.26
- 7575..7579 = 0.41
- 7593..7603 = 0.77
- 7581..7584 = 0.26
